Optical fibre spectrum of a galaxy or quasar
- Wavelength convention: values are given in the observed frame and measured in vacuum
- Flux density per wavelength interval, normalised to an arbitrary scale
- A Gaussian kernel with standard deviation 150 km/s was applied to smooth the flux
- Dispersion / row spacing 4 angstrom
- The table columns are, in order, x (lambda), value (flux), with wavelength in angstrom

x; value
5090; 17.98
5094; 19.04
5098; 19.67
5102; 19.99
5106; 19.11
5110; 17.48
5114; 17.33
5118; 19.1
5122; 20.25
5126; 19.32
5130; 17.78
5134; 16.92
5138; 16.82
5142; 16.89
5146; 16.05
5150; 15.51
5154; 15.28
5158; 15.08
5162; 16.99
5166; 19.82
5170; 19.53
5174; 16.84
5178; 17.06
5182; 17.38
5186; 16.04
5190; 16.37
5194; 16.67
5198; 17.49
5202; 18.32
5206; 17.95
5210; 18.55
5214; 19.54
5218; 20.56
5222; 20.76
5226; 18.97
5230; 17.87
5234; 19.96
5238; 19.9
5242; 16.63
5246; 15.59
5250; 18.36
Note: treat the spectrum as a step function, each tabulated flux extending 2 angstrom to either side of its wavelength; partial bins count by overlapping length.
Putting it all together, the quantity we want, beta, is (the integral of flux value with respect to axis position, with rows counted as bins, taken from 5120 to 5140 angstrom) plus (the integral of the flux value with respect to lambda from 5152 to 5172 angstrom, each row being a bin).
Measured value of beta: 711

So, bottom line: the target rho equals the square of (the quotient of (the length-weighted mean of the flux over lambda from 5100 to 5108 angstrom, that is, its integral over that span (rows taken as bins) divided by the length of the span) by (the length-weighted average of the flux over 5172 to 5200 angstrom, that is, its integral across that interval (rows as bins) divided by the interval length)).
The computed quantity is 1.35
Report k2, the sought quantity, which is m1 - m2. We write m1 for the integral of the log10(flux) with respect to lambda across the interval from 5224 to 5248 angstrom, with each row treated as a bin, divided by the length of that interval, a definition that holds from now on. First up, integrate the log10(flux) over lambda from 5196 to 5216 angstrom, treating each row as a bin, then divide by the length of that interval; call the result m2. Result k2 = -0.01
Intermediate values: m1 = 1.26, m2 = 1.26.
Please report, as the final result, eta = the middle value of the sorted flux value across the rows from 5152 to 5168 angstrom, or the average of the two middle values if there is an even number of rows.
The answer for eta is 16.1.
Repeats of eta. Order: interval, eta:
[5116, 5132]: 19.2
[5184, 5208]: 17.1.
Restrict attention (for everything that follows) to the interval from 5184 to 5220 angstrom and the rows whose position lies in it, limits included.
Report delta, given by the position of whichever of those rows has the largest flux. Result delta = 5218 angstrom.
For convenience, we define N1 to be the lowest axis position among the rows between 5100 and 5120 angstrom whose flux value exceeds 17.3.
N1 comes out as 5102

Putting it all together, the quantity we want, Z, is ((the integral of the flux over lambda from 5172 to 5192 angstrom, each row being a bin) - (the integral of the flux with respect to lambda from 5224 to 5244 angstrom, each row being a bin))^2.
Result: 1487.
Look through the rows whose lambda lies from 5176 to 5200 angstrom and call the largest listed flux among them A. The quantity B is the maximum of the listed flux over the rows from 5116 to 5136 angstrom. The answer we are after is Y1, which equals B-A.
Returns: 2.8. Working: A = 17.49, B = 20.25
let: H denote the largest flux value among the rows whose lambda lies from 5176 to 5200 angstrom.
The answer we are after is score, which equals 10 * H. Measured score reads 175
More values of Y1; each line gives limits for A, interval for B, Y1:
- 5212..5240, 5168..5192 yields -1.2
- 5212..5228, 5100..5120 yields -0.8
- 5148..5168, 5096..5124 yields 0.4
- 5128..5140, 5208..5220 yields 2.8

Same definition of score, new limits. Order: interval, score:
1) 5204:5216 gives 195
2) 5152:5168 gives 198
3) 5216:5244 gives 208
